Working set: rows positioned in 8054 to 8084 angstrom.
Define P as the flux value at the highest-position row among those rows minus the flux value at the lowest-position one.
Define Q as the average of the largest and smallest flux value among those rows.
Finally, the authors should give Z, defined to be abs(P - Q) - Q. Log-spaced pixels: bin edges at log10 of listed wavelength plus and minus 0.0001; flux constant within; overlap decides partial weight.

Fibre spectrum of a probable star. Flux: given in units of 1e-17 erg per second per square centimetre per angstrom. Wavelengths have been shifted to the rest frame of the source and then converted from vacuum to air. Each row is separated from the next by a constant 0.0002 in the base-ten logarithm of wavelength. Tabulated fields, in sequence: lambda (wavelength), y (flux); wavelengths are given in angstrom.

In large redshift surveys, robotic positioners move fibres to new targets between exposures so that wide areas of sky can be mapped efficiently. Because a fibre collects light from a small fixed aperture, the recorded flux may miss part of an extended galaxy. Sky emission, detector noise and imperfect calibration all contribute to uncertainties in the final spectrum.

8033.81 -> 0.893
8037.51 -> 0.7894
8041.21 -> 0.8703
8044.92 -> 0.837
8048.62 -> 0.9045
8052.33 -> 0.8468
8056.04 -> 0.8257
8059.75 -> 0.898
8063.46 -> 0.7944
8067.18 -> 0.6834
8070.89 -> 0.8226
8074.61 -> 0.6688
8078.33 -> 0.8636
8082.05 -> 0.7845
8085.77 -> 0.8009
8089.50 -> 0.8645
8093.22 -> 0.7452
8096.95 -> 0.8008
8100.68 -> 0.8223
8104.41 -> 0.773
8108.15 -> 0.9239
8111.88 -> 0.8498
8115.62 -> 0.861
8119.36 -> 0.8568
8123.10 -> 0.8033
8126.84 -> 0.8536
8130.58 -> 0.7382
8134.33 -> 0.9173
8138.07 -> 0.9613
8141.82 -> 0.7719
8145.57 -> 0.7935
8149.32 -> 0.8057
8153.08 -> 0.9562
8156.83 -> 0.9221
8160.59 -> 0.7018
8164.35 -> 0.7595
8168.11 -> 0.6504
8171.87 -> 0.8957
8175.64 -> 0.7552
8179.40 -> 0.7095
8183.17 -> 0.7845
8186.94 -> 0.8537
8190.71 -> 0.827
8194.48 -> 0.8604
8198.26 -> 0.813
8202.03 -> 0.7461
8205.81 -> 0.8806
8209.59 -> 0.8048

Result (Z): 0.04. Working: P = -0.04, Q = 0.783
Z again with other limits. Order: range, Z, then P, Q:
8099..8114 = -0.03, 0.03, 0.848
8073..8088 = -0.13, 0.13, 0.766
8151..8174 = 0.06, -0.06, 0.803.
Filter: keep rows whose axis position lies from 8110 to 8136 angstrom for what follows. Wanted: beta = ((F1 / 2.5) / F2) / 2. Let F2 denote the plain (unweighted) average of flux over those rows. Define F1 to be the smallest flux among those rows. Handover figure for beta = 0.176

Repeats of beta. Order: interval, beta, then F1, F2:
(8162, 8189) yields 0.168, 0.6504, 0.77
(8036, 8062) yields 0.185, 0.7894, 0.85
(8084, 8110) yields 0.182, 0.7452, 0.82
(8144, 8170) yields 0.163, 0.6504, 0.80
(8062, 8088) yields 0.173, 0.6688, 0.77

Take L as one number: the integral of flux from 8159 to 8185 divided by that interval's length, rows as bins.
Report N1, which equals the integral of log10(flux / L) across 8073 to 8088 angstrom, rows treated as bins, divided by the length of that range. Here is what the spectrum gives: 0.02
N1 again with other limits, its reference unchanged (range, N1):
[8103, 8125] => 0.05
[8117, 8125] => 0.04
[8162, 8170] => -0.03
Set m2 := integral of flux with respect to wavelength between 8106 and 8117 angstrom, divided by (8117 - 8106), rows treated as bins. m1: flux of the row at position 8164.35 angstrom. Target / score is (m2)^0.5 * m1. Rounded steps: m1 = 0.7595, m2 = 0.88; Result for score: 0.71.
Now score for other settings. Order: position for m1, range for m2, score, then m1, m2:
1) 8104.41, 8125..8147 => 0.71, 0.773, 0.84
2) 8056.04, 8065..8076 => 0.71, 0.8257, 0.73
